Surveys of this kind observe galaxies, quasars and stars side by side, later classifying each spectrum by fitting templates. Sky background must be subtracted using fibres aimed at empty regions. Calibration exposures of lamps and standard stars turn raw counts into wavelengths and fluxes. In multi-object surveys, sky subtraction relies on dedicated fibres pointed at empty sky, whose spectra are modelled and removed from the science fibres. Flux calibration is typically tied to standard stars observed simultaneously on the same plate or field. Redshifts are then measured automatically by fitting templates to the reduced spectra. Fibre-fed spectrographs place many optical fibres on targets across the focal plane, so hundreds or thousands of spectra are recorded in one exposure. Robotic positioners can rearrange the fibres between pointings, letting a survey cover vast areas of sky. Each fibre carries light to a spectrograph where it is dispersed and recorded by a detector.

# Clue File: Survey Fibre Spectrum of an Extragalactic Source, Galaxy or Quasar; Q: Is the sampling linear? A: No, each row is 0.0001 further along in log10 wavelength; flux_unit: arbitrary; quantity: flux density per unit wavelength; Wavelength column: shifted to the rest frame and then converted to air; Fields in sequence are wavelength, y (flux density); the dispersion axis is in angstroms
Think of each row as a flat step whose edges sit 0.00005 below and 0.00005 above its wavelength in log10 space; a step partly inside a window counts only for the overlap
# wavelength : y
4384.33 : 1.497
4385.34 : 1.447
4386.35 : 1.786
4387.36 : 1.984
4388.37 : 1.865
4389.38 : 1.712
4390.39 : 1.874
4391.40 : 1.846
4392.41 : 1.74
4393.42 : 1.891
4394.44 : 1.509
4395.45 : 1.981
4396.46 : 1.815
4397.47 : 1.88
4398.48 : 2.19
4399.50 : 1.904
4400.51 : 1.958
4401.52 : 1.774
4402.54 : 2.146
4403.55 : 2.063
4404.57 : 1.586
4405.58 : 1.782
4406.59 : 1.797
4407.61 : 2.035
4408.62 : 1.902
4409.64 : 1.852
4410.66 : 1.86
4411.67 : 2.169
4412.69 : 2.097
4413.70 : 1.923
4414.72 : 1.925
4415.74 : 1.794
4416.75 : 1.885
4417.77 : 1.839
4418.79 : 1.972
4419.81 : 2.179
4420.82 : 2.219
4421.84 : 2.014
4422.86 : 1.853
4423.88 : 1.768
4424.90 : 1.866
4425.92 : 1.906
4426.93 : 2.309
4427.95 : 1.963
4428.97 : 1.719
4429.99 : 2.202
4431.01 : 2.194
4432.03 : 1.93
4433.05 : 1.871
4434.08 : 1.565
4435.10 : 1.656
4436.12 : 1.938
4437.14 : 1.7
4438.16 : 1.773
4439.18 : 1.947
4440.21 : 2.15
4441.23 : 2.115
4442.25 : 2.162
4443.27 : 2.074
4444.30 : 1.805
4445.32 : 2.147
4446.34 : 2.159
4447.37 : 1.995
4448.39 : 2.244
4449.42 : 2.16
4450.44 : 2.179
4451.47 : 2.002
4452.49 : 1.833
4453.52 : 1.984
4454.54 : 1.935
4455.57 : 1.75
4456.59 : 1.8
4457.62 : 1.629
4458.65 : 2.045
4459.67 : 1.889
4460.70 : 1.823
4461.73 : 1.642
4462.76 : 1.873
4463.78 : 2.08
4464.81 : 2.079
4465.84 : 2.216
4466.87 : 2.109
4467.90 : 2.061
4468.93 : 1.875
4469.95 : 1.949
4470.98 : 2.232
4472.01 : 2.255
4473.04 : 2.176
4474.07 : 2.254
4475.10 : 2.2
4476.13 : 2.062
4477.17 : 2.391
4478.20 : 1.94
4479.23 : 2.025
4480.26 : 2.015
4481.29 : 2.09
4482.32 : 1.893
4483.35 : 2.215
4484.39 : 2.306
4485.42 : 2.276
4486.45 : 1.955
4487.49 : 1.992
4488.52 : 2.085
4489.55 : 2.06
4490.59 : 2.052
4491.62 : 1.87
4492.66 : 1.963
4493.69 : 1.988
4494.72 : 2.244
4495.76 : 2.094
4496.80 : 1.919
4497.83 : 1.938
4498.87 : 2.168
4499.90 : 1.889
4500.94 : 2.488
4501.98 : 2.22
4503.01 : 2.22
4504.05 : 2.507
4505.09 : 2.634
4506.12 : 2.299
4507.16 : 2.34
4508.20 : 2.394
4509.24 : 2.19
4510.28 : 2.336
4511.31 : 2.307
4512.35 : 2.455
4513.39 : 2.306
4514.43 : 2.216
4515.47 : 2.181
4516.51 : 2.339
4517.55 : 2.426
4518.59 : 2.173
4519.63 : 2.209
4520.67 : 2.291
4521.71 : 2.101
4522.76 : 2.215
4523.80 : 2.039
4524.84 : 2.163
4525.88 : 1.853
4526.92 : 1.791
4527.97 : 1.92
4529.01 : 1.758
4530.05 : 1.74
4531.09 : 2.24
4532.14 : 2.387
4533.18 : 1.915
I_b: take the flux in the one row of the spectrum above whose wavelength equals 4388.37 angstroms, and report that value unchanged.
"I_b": 1.865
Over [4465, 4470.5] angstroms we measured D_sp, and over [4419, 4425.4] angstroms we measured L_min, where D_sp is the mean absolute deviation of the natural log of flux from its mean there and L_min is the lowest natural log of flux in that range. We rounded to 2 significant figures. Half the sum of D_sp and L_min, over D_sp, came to 6.0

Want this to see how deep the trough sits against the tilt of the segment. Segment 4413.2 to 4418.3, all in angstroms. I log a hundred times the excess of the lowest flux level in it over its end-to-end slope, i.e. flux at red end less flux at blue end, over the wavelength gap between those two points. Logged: 181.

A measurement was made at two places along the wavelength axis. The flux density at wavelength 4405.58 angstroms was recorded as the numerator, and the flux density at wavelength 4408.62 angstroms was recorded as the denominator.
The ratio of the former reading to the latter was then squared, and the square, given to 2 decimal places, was 0.88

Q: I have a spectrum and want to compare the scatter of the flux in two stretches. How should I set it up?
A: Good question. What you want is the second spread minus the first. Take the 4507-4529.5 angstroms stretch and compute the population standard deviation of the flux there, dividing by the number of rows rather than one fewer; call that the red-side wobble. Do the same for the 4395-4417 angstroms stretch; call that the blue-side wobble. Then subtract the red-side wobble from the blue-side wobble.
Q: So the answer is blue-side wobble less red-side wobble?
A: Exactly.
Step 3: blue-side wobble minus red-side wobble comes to -0.05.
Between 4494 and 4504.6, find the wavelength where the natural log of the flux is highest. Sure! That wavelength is 4504.05 angstroms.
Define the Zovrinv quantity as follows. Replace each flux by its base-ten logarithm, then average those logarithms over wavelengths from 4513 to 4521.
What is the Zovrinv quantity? 0.355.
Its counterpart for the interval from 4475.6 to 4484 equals 0.317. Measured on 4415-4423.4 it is 0.293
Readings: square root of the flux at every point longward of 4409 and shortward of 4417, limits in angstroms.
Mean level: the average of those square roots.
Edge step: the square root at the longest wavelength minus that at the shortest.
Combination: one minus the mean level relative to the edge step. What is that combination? -114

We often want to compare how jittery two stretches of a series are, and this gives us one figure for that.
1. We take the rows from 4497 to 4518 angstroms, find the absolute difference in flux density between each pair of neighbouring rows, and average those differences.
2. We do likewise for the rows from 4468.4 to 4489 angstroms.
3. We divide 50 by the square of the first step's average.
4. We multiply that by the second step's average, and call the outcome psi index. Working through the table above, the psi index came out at 247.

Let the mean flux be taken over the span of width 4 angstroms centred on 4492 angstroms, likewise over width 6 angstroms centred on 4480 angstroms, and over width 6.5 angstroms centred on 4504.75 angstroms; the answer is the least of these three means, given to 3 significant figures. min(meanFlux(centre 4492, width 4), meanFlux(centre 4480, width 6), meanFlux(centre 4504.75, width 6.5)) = 1.97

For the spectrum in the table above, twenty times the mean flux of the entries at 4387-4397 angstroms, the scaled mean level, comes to 36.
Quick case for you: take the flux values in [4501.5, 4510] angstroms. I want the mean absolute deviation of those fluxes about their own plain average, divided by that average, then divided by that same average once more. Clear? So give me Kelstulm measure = 0.02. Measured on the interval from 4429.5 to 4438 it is 0.05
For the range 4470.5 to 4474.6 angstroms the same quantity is 0.01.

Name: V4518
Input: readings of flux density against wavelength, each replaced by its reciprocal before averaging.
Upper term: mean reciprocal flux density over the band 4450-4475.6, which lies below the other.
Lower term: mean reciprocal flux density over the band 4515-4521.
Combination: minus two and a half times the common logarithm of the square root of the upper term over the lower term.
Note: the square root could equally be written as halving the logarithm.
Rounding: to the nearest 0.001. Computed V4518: -0.074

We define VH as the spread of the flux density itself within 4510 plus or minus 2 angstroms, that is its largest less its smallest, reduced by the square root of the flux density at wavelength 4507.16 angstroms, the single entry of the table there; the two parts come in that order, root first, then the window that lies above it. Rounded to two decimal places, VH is -1.33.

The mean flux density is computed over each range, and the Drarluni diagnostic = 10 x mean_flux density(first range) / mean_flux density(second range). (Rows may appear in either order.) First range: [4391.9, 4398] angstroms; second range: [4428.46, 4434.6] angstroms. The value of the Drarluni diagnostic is 9.4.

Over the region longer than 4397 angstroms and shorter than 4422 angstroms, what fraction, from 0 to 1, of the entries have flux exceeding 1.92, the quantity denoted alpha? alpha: 0.52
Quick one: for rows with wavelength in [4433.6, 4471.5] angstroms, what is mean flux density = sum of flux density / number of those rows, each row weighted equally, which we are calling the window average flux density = 1.96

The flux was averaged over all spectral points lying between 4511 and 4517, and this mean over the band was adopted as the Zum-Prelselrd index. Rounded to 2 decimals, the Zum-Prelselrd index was 2.30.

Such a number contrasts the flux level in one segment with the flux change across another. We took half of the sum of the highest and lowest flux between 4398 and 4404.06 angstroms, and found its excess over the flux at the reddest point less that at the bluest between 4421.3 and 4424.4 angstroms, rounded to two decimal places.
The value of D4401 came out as 2.23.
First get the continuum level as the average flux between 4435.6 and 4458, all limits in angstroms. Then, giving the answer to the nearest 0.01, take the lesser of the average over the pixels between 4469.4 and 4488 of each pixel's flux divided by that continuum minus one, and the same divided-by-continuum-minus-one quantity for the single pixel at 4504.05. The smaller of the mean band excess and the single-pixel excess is 0.07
